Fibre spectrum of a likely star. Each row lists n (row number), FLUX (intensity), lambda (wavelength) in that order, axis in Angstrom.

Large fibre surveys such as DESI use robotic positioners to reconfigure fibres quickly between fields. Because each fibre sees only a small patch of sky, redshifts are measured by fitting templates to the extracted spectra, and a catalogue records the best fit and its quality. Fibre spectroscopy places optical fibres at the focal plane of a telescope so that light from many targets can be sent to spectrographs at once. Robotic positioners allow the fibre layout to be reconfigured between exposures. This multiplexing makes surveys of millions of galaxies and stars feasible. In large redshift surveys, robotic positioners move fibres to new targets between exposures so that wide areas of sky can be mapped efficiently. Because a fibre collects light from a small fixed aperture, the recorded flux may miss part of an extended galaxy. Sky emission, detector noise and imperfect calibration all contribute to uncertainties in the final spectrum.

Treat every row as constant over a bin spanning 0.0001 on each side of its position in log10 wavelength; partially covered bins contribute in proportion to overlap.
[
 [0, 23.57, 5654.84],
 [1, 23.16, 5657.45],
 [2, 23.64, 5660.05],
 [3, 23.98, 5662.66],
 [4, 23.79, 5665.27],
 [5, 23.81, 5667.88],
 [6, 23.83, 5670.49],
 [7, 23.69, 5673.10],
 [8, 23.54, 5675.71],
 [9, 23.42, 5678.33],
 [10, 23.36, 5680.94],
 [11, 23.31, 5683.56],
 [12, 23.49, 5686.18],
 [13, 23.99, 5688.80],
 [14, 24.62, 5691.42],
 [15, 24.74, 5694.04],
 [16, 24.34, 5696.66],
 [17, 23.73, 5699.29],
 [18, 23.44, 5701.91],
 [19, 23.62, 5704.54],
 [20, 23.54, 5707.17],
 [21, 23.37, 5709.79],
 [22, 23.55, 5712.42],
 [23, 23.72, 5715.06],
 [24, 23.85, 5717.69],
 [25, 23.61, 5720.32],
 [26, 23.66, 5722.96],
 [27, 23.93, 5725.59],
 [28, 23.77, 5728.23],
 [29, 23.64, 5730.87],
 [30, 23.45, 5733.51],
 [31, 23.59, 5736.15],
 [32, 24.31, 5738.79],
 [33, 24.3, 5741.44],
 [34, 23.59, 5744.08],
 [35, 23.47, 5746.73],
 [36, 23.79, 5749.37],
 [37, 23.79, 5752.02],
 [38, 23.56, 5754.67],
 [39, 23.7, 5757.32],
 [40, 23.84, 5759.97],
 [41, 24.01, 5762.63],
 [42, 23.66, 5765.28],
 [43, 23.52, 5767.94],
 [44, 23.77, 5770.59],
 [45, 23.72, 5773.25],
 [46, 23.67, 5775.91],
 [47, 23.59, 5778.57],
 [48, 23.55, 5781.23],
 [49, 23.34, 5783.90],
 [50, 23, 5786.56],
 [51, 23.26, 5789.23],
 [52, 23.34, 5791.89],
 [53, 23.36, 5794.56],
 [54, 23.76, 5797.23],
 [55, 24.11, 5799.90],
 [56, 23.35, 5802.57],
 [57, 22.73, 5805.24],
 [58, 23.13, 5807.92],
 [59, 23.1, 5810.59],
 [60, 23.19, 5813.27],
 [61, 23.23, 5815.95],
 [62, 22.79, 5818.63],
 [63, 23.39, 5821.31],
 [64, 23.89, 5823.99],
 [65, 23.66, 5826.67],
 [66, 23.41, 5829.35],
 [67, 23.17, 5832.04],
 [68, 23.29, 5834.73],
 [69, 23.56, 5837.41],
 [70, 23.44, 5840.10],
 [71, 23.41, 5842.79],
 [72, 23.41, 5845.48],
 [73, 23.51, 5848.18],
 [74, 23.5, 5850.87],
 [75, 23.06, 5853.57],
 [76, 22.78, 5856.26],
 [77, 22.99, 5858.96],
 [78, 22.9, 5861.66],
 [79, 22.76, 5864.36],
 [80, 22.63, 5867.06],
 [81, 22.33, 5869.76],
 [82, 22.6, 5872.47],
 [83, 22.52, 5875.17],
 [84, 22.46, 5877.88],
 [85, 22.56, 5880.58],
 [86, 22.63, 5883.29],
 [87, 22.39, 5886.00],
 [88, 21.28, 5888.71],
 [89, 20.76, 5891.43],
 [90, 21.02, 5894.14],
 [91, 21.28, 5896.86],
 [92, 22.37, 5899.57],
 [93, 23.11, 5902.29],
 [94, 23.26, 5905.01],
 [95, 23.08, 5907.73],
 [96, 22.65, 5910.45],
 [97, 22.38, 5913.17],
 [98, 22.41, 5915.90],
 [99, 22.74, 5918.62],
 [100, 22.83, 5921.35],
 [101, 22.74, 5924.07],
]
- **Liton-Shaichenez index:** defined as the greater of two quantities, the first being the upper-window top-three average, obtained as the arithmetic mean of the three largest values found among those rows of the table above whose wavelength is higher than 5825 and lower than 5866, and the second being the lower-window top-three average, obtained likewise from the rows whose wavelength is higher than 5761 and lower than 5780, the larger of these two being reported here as 23.8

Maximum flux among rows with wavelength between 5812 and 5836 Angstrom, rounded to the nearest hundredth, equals 23.89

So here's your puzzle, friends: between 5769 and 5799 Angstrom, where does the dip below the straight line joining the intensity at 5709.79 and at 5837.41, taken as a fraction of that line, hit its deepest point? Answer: 5786.56 Angstrom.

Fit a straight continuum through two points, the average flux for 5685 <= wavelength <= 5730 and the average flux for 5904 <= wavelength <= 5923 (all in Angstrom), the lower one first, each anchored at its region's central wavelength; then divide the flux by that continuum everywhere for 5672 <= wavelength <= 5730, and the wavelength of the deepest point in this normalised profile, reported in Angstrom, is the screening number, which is 5683.56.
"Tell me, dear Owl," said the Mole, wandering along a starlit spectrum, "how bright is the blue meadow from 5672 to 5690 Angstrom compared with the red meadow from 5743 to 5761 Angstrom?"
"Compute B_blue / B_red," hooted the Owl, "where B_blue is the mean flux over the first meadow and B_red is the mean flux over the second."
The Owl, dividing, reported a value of 0.99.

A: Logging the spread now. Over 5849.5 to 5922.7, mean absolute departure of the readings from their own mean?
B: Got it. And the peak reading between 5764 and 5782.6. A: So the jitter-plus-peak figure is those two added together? 24.2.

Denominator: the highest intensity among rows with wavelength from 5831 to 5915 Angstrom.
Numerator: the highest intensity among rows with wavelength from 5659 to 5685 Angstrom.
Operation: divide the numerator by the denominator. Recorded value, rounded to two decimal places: 1.02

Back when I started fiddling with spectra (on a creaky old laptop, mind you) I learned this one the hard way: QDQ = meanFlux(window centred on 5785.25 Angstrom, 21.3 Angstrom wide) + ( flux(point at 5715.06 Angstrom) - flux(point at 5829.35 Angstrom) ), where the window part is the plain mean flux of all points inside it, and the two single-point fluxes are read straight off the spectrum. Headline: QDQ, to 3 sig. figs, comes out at 23.7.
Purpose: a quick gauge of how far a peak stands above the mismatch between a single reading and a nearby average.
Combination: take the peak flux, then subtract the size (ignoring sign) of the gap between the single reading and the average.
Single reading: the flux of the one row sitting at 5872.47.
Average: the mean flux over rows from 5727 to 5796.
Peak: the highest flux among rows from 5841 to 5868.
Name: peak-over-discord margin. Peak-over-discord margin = 22.5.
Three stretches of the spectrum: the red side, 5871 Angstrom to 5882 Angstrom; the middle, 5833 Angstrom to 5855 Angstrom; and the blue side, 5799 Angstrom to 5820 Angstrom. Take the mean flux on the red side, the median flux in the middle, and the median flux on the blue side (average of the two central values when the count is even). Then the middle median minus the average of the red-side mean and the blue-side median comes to 0.58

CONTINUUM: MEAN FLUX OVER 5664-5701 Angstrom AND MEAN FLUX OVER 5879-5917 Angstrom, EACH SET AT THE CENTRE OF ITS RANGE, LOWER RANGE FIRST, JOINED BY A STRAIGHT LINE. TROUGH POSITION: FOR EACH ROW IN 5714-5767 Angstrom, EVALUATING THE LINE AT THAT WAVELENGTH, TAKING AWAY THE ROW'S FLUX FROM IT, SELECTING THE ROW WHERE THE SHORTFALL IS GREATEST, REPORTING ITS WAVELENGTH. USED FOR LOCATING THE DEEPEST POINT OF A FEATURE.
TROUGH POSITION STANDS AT 5733.51 Angstrom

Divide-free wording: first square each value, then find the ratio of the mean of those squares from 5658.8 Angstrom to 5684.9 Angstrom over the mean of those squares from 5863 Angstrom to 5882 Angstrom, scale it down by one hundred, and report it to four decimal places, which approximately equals 0.0110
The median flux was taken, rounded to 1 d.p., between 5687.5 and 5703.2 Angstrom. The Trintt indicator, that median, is 24.2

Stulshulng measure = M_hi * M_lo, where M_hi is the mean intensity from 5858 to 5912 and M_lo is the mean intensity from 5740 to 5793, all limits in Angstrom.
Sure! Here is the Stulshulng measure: 529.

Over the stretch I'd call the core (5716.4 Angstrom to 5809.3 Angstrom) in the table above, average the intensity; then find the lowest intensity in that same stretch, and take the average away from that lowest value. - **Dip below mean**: -0.89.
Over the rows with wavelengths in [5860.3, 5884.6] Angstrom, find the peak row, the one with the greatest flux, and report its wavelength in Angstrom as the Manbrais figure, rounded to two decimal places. 5861.66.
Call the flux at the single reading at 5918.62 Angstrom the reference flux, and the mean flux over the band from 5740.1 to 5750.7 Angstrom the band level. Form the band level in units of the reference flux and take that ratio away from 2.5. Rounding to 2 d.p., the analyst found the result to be 1.45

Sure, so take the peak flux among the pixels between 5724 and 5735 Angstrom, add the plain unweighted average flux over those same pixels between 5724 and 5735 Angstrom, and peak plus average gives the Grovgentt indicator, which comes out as 47.6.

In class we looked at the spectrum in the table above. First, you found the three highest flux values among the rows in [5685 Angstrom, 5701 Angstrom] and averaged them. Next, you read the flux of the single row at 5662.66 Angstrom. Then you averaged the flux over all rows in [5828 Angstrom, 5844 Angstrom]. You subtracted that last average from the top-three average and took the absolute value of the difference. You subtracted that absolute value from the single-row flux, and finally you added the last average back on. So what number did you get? 46.2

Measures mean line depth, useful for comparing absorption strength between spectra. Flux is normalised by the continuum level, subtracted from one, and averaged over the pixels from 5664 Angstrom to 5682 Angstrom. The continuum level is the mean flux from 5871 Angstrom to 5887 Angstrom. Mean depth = -0.0492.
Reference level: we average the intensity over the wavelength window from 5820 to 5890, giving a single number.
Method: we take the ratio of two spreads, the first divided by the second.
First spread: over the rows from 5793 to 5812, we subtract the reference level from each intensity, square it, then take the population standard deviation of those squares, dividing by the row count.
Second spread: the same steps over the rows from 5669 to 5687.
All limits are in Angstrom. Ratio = 2.1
